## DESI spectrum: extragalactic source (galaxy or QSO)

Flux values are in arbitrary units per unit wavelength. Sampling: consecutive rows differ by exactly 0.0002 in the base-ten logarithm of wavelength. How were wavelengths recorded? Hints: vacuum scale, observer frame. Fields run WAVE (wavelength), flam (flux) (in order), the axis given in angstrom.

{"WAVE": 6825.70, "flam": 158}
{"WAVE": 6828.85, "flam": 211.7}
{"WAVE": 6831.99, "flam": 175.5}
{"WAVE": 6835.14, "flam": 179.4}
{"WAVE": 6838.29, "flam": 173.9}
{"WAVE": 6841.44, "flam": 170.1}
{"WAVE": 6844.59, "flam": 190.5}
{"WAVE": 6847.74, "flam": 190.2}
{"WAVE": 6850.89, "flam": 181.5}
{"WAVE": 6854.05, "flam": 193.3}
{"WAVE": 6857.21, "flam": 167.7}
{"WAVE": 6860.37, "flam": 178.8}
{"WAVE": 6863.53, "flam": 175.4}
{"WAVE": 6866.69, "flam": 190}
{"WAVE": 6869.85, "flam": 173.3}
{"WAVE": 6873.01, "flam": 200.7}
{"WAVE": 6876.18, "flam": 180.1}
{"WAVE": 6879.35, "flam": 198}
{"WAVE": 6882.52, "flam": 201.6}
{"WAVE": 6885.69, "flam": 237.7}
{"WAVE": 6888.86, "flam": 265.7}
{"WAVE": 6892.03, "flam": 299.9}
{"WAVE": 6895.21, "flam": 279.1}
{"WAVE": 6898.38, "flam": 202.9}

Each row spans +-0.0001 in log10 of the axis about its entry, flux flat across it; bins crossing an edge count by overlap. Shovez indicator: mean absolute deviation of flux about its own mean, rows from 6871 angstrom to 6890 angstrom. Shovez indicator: 25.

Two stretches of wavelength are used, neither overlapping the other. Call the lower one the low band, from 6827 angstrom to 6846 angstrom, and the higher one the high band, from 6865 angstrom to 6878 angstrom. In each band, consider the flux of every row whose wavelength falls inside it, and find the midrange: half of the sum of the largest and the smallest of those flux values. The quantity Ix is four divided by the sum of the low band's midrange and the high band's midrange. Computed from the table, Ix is 0.0106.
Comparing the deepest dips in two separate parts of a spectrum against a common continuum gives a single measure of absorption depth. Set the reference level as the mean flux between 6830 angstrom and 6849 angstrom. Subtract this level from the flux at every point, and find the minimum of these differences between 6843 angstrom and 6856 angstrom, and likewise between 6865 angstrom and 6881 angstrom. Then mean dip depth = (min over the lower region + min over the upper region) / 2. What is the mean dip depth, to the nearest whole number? -3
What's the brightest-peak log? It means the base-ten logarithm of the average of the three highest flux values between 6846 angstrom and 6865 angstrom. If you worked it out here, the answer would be 2.27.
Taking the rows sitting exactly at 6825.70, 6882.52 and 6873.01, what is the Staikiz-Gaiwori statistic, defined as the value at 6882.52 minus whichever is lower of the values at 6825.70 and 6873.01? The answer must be 44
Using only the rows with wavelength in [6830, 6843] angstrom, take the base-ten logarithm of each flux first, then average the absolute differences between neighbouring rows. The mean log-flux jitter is 0.01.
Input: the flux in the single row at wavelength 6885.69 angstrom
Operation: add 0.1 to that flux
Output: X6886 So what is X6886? 238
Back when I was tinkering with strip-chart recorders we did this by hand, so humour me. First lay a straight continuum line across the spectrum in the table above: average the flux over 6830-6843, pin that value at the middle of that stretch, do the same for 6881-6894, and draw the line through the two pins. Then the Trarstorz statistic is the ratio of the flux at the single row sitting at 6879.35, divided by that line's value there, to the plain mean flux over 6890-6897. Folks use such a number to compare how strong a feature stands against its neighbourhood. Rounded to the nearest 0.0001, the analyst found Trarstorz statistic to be 0.0029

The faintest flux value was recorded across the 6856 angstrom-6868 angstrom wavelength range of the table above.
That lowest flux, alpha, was 167.7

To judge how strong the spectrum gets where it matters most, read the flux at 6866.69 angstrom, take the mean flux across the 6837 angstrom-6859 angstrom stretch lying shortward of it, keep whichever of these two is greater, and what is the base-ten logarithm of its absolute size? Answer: 2.28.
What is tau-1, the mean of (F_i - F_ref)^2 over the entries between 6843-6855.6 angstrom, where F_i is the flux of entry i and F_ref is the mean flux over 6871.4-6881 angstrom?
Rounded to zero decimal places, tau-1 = 36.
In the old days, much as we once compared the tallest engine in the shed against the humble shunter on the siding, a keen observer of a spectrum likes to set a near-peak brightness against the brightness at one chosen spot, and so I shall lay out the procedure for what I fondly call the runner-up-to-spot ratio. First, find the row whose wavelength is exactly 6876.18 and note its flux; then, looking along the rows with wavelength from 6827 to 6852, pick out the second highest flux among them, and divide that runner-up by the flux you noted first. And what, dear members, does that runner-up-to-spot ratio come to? 1.06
